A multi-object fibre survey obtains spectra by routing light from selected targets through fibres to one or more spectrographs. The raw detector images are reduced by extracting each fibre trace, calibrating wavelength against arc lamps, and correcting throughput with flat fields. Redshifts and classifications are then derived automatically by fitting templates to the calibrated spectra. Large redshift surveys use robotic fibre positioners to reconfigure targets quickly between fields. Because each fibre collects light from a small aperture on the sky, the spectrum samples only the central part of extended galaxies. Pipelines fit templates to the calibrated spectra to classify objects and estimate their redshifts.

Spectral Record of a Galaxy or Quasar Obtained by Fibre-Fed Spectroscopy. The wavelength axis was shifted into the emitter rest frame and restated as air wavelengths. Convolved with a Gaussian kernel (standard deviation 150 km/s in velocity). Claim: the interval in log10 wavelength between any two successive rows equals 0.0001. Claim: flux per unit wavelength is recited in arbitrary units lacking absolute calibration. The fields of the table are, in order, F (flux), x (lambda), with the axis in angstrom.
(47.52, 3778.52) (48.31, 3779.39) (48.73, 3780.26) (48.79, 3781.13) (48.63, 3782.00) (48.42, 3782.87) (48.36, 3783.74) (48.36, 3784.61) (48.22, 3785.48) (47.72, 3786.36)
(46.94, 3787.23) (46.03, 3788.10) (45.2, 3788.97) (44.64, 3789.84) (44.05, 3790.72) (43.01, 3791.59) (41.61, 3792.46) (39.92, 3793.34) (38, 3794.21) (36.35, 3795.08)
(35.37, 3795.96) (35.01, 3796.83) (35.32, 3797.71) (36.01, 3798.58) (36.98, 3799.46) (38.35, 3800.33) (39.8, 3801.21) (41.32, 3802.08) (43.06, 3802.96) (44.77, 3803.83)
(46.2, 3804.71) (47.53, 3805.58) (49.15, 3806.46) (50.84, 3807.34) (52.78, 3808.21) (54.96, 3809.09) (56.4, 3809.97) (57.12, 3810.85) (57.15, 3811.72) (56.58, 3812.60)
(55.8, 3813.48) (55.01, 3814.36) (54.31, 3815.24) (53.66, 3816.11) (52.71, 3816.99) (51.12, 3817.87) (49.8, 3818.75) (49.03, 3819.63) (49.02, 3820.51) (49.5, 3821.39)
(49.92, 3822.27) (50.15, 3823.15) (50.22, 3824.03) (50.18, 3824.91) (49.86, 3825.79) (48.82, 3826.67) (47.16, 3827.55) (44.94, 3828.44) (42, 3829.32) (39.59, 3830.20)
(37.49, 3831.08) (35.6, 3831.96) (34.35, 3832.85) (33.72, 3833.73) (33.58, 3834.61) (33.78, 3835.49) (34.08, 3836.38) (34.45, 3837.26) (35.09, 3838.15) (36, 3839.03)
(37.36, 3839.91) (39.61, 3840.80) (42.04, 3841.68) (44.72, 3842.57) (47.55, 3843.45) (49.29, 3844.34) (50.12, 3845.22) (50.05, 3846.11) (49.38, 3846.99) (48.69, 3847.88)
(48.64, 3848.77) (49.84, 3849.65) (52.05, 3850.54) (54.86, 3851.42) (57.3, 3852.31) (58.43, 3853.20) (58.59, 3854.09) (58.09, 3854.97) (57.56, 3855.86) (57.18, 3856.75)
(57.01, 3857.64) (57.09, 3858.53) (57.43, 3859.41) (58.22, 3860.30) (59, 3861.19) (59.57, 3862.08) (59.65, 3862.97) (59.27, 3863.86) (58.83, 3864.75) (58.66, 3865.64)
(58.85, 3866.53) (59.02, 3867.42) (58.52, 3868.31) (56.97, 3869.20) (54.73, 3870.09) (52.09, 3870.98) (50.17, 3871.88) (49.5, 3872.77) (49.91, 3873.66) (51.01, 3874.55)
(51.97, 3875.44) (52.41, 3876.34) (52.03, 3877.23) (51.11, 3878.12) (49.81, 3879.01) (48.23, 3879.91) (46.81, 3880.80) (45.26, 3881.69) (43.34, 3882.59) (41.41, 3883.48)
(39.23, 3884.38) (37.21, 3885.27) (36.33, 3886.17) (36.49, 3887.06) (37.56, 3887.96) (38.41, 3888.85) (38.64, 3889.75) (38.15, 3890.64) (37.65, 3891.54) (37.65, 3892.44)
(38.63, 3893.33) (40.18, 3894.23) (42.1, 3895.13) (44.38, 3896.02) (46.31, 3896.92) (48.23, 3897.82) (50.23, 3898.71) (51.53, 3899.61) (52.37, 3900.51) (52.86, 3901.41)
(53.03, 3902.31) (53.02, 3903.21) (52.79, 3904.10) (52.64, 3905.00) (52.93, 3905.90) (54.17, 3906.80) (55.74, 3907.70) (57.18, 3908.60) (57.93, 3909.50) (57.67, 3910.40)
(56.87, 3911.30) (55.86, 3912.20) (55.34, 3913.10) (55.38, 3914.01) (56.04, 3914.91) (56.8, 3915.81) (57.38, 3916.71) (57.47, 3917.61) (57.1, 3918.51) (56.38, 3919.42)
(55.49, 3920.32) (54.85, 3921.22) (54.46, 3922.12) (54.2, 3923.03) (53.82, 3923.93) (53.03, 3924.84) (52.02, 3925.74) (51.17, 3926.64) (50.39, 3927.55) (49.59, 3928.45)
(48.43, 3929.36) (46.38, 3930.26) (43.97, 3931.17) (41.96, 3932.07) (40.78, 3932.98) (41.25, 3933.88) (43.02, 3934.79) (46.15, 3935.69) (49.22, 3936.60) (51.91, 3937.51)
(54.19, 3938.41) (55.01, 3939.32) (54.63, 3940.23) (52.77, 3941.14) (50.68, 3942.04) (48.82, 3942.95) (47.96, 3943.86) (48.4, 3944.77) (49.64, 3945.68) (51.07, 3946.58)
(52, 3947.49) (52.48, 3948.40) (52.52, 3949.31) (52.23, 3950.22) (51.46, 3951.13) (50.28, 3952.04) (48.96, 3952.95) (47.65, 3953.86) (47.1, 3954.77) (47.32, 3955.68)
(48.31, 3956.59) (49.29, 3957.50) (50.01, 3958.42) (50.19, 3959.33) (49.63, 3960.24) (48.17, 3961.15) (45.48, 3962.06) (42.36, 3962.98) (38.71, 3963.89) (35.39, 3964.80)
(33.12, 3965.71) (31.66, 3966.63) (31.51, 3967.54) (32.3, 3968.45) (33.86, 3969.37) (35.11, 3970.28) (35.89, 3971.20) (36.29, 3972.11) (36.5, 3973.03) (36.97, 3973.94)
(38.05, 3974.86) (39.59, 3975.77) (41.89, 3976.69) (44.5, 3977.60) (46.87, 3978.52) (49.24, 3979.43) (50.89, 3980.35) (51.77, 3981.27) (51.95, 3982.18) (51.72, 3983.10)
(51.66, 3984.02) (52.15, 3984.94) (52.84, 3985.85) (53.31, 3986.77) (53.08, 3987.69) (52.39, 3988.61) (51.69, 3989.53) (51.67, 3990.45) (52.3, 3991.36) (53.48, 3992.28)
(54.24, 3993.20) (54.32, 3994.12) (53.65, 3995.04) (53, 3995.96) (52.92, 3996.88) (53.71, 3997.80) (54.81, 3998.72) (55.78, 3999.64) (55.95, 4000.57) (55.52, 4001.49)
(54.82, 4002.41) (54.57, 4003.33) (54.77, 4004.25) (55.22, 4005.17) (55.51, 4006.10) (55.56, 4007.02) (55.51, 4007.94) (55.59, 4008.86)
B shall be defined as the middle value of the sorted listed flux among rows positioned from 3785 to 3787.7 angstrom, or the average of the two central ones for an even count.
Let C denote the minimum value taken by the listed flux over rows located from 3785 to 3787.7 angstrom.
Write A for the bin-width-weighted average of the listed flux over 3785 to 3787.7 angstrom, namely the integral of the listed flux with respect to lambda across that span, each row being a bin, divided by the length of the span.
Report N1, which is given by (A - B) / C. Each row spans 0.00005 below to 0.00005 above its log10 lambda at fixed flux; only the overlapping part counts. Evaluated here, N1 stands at -0.003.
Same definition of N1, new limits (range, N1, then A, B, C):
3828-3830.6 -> 0.007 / 42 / 42.0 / 39.59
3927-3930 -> -0.006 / 49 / 49.6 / 48.43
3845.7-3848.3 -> 0.000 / 49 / 49.4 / 48.69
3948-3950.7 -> -0.002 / 52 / 52.5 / 52.23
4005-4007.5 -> -0.002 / 55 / 55.5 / 55.22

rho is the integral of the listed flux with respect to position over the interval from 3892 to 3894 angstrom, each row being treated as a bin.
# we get 77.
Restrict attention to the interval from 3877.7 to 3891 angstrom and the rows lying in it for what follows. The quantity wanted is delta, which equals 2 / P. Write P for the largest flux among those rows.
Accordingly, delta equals 0.039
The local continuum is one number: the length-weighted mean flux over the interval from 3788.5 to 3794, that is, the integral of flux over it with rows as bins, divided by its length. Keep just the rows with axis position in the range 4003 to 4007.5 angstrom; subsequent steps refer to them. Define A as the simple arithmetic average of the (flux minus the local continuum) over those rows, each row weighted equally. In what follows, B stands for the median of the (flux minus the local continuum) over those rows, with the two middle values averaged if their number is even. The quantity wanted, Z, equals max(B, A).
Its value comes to 12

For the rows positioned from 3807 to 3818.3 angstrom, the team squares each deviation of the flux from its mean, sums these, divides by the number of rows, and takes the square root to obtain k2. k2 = 2.1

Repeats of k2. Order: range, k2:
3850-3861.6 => 1.8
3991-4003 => 1.1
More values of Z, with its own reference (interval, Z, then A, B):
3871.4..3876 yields 8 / 8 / 7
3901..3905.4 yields 10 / 10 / 10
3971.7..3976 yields -5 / -5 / -6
